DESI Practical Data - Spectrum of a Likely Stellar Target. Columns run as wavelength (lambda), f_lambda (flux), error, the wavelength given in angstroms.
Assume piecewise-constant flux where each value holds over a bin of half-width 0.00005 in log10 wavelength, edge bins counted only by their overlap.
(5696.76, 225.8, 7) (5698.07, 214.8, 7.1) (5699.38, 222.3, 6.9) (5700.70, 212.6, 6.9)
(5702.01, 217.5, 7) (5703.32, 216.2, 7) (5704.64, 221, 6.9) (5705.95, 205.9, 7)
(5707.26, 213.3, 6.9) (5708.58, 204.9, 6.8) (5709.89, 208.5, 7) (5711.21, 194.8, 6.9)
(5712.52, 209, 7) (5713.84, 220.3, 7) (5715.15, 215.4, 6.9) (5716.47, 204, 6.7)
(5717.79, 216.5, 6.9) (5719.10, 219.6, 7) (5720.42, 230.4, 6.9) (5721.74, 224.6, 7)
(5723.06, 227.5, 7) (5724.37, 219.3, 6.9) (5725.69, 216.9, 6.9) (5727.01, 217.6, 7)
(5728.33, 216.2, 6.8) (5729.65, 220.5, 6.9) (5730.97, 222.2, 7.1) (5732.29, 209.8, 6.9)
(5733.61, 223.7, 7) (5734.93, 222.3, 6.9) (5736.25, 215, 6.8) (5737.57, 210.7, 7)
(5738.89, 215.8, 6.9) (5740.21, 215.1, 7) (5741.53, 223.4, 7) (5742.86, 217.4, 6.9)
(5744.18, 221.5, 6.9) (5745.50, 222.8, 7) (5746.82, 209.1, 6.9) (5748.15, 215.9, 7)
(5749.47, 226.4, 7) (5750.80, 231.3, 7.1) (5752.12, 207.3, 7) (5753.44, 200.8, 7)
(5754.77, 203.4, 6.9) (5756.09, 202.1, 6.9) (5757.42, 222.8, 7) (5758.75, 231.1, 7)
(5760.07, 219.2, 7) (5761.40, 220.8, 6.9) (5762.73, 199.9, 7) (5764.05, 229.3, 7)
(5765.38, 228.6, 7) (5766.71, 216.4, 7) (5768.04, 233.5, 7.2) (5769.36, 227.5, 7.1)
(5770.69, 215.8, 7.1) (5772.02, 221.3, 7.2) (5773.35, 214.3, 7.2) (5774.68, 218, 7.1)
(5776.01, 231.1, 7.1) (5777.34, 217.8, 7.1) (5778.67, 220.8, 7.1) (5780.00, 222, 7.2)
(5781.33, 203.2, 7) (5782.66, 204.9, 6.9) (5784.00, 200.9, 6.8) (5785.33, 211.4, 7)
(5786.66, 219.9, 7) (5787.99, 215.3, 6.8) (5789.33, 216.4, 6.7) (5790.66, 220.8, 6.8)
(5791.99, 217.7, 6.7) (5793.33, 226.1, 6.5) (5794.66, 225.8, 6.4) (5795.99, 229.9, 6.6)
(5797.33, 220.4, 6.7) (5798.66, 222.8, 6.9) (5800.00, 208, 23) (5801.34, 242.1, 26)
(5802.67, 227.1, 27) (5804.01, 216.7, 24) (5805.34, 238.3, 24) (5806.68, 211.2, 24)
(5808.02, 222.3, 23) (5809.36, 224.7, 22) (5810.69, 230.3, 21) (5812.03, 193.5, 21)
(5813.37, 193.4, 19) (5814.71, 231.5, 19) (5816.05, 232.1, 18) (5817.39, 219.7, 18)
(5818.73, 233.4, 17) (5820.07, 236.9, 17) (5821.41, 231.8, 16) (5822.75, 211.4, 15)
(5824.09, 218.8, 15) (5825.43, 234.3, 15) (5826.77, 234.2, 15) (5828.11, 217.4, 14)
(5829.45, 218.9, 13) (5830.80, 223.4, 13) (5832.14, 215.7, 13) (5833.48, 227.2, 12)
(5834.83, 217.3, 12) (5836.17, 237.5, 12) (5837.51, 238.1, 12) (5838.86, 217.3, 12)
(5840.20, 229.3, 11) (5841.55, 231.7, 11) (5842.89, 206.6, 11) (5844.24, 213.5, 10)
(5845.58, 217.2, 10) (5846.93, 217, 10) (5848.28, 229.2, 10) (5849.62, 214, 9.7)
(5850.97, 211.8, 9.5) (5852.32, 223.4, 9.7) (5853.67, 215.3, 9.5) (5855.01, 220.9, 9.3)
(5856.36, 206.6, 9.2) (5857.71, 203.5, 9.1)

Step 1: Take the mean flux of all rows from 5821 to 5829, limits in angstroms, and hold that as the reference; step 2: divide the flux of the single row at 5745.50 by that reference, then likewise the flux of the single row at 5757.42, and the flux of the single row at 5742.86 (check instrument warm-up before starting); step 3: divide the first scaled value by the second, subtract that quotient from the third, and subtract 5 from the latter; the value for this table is -5.03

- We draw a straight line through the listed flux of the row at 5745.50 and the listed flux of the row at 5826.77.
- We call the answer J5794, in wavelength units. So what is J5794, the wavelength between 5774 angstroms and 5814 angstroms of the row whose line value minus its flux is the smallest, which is 5801.34 angstroms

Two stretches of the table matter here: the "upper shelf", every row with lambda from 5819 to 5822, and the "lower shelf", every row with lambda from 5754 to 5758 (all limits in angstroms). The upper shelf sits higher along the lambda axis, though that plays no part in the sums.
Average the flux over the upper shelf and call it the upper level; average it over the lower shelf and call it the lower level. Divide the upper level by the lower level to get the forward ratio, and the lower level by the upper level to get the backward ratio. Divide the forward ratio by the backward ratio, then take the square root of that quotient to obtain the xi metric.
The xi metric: 1.12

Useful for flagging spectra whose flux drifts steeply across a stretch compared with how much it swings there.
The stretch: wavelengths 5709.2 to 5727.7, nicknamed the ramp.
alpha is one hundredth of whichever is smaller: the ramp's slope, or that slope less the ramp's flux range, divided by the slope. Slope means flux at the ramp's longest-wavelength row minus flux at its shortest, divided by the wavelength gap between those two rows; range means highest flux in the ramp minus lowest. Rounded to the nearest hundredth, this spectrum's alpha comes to -0.66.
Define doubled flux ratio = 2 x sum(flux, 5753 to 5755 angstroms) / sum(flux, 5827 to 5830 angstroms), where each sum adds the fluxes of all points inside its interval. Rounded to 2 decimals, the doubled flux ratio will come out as 1.85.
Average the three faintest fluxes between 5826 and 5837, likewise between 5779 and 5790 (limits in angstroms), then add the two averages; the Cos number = 420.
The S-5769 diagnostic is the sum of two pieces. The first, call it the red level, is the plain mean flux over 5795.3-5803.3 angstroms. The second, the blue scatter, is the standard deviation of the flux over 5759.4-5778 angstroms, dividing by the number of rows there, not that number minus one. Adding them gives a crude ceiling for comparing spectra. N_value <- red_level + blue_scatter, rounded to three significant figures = 233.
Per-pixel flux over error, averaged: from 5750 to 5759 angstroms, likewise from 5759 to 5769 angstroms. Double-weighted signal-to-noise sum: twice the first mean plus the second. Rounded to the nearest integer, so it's 93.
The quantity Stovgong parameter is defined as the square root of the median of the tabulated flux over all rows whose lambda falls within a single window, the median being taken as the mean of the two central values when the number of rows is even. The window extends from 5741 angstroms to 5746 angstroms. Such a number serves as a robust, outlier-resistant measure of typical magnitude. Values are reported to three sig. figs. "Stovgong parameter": 14.9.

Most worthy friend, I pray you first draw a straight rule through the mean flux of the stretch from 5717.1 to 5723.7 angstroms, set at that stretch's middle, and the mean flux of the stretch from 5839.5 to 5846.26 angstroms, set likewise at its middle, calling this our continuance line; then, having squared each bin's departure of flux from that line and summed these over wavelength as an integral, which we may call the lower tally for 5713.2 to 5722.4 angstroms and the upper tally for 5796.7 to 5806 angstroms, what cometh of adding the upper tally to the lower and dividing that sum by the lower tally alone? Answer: 2.7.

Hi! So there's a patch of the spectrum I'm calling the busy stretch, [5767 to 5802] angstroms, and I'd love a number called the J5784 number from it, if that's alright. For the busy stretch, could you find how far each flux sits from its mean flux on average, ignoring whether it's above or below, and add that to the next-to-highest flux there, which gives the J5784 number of 240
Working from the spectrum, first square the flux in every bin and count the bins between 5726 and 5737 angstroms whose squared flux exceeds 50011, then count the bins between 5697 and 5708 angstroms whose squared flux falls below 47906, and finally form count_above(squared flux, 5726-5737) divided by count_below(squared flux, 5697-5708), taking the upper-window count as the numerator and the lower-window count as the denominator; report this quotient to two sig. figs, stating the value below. 0.17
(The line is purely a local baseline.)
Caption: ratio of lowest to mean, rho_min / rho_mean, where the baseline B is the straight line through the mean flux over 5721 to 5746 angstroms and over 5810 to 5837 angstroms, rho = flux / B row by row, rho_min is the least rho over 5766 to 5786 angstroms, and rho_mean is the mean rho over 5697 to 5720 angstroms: 0.93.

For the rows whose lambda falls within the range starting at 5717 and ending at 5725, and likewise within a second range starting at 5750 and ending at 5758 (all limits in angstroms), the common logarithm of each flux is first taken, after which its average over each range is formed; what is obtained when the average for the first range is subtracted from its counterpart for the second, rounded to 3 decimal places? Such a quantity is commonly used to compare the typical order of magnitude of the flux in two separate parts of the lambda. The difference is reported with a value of -0.024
